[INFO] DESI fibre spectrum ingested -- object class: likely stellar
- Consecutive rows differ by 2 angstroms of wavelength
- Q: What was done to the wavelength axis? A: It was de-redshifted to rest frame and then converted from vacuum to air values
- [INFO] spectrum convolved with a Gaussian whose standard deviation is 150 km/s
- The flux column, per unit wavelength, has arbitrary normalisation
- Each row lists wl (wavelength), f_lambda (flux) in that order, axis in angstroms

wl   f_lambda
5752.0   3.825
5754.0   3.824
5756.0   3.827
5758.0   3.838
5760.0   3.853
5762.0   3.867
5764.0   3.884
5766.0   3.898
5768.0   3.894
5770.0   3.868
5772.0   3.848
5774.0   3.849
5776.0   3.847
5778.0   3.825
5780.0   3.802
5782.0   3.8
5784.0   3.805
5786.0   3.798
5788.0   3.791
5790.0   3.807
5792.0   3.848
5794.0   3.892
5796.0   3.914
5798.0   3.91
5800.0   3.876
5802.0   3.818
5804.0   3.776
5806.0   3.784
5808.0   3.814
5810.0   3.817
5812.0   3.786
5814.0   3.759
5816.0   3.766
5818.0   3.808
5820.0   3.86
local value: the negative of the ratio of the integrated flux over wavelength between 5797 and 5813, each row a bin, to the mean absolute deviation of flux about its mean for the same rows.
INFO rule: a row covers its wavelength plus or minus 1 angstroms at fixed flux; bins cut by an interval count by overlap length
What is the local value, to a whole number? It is -1738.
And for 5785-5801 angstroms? -1418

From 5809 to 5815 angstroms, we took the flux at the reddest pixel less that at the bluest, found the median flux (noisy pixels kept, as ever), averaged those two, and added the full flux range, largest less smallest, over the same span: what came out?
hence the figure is 1.92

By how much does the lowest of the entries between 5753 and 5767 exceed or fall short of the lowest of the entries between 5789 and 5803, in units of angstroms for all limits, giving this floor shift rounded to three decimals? 0.017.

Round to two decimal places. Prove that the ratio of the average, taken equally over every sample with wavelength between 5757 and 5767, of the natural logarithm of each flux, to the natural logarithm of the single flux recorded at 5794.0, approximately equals 1.00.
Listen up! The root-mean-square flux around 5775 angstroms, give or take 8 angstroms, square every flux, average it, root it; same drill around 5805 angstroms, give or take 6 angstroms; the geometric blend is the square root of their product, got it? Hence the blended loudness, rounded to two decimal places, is 3.83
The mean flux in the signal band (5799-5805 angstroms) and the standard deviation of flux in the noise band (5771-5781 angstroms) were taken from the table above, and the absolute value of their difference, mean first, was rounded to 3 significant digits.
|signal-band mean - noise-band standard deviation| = 3.80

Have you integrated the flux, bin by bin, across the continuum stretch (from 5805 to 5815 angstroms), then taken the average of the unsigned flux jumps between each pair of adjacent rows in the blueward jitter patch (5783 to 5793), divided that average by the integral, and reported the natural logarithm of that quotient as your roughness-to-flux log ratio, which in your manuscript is -7.67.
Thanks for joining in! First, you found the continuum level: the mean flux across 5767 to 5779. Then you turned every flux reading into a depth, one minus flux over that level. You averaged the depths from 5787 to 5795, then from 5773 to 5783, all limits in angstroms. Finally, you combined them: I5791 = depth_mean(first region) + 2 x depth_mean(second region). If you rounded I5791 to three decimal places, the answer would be 0.021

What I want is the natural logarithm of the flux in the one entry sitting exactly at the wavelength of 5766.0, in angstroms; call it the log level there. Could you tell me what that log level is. 1.36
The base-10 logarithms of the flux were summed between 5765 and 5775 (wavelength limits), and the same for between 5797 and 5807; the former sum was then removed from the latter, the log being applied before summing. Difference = -0.022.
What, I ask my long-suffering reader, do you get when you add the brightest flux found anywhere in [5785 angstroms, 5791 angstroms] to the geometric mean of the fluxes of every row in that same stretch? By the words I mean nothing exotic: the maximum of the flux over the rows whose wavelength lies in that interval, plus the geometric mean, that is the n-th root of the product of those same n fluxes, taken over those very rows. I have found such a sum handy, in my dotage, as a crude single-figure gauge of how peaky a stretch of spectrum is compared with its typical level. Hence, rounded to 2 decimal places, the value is 7.61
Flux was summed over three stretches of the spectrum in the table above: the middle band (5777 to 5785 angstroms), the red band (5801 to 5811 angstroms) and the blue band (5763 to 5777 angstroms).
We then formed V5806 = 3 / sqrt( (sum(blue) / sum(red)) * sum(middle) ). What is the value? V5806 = 0.6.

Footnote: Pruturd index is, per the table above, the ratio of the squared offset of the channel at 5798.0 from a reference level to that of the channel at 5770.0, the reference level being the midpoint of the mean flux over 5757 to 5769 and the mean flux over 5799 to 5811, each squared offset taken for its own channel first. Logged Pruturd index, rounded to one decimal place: 7.3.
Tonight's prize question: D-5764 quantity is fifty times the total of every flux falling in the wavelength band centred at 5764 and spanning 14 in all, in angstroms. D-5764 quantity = 1355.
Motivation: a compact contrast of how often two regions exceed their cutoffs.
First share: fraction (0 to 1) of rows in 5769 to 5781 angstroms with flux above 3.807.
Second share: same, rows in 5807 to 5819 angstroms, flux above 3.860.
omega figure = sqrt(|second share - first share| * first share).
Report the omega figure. 0.8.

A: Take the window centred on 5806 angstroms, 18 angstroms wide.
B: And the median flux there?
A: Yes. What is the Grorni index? 3.81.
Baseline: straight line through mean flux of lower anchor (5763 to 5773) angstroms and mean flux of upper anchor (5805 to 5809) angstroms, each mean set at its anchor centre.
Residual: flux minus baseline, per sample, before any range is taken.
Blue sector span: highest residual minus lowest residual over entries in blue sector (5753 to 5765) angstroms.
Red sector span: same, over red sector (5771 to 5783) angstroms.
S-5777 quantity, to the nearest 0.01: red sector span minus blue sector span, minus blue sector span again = -0.12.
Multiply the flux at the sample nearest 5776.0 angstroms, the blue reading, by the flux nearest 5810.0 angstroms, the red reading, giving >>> 14.7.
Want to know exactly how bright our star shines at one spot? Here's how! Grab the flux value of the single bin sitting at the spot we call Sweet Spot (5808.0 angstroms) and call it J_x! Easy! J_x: 3.814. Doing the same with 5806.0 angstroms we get 3.784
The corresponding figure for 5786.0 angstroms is 3.798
